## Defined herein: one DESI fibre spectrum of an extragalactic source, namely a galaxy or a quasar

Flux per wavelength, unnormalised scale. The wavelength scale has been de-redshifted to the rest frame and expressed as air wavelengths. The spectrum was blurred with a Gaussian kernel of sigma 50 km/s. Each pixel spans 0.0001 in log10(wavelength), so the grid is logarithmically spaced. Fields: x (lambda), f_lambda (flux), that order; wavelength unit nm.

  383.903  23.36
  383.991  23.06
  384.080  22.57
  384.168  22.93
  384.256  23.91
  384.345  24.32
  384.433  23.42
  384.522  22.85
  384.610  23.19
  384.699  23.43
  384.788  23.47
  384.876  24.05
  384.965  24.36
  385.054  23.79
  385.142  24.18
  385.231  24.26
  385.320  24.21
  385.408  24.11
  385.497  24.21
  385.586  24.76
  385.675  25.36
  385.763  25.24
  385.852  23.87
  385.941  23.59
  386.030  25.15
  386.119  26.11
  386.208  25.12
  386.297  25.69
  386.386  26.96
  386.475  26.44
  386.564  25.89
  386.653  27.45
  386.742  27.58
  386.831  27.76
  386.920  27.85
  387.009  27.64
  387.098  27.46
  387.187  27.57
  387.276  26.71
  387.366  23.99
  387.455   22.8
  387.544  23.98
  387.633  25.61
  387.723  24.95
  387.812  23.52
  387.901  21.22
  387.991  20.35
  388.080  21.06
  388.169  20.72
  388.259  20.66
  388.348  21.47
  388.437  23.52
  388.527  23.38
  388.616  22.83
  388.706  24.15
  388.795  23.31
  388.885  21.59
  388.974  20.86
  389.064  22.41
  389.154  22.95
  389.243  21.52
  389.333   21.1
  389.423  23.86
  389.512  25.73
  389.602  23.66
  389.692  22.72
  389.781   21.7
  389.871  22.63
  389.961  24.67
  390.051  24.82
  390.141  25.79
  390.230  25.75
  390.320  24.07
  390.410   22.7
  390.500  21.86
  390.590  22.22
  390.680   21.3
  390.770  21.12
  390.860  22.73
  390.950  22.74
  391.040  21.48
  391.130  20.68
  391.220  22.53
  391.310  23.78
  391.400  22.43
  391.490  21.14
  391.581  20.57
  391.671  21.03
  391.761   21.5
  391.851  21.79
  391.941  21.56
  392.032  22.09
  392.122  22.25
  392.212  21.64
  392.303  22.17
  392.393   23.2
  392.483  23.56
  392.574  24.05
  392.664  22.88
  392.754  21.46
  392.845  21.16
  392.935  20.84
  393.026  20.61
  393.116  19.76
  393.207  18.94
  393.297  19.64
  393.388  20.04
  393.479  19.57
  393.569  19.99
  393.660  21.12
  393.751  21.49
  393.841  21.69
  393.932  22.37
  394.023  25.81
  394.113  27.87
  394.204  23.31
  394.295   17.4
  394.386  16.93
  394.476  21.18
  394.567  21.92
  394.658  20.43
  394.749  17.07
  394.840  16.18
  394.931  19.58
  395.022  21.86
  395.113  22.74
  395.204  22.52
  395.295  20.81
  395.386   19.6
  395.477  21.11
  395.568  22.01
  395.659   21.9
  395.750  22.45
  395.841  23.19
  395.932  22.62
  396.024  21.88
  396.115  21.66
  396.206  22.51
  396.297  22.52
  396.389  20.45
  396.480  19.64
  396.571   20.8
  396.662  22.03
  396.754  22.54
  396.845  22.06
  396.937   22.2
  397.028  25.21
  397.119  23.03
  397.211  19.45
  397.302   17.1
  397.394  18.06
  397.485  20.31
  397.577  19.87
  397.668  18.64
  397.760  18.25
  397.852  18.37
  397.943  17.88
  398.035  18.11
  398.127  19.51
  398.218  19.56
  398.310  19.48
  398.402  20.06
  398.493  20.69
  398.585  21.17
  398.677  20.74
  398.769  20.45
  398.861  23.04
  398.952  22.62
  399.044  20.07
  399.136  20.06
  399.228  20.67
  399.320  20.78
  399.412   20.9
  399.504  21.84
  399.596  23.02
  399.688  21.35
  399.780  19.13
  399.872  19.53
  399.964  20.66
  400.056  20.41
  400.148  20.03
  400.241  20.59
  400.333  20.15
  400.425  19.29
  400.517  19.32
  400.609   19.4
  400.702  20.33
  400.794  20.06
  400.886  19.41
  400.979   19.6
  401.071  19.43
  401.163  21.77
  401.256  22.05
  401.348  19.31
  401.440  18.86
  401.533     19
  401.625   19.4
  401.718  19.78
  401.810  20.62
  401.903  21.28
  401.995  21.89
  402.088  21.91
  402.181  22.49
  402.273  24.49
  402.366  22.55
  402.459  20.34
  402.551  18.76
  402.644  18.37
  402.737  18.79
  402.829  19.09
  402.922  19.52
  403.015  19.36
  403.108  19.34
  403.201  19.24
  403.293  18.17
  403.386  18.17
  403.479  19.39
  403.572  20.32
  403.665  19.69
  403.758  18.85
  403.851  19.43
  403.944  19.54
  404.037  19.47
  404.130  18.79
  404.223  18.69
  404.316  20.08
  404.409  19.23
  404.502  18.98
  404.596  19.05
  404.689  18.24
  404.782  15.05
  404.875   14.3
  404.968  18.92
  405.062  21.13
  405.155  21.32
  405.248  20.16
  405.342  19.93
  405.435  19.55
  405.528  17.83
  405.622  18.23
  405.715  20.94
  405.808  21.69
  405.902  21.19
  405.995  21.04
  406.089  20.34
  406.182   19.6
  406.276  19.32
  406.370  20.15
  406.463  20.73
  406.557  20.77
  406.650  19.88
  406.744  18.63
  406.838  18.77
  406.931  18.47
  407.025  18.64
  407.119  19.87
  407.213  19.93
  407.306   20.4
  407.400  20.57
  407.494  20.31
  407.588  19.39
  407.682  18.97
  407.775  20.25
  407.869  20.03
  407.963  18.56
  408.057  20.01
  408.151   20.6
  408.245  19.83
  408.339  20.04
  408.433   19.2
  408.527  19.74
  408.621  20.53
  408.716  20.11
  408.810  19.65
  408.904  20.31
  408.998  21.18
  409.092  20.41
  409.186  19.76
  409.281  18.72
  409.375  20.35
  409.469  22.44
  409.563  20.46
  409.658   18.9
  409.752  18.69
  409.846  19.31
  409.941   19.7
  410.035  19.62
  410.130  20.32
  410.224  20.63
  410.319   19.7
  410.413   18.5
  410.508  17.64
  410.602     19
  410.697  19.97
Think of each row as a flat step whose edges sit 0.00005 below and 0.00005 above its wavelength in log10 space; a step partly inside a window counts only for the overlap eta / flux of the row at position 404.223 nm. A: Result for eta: 18.69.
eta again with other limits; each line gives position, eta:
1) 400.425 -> 19.29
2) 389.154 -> 22.95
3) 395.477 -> 21.11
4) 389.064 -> 22.41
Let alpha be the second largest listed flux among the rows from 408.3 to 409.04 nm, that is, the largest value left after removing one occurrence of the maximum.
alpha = 20.53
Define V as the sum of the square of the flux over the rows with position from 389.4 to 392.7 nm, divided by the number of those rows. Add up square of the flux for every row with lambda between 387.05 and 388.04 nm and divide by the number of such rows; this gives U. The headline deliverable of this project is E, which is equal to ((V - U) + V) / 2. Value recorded 218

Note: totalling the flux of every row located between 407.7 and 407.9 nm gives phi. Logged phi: 40.3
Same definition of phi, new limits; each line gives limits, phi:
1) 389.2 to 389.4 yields 42.6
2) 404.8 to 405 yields 33.2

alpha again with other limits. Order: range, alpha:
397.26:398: 19.87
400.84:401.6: 21.77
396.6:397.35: 23.03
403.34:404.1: 19.69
